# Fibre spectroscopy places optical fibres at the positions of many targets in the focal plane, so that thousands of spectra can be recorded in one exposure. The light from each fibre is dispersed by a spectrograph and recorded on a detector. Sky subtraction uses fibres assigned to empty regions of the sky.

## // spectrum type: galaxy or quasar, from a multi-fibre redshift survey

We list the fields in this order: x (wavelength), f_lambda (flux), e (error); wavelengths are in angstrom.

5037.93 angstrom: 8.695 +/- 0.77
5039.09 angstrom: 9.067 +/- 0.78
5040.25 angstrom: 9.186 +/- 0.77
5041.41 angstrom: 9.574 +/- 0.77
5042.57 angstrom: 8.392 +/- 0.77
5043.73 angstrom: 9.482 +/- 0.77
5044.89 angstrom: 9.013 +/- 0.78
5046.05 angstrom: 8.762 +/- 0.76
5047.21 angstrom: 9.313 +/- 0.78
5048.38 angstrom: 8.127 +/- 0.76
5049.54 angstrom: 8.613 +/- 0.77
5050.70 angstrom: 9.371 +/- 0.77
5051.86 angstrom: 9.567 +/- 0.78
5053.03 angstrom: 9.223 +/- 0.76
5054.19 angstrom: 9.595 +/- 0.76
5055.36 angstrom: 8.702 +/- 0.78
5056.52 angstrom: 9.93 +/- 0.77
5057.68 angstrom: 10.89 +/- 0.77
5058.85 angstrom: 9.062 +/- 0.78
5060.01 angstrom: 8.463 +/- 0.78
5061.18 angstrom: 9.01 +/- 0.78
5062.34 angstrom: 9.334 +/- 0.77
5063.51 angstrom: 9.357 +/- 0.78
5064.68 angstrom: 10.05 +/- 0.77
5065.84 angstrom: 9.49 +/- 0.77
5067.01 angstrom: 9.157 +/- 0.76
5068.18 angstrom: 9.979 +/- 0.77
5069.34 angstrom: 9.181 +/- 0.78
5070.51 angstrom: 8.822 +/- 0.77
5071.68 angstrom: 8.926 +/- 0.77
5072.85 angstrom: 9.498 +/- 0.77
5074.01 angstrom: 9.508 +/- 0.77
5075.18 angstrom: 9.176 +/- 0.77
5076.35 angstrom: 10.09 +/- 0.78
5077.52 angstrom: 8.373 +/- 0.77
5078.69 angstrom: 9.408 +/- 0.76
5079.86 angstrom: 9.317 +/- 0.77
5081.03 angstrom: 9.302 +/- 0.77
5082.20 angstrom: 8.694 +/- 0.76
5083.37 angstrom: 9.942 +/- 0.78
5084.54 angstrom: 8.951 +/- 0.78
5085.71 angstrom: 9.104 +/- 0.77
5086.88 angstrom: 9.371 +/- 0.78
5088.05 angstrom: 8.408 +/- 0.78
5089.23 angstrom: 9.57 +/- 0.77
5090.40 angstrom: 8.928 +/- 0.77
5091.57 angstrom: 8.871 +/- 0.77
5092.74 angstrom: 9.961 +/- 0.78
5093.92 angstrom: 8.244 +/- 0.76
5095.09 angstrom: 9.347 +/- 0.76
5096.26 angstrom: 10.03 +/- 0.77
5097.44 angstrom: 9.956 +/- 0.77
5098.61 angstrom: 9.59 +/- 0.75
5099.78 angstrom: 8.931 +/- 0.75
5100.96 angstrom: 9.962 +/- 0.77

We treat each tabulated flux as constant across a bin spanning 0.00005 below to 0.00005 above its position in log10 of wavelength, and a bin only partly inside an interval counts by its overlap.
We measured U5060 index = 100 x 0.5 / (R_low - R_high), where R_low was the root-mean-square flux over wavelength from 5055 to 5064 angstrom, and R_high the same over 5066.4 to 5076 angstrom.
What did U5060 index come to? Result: 598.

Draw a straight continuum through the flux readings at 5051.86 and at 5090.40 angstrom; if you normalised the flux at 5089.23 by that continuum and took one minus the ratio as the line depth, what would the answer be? -0.070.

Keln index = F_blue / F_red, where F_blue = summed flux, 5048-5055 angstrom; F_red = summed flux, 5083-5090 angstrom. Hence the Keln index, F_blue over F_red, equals 0.98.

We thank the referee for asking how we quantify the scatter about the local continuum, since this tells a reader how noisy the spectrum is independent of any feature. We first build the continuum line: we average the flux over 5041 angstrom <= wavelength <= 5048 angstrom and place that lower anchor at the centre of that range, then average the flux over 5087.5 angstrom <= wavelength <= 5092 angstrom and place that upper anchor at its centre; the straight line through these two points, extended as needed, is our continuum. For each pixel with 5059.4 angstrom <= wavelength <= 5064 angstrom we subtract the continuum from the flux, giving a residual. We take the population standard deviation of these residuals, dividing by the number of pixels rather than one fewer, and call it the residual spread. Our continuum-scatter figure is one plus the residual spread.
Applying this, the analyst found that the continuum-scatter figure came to 1.36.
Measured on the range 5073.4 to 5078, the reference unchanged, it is 1.62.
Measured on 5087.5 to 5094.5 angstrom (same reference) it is 1.60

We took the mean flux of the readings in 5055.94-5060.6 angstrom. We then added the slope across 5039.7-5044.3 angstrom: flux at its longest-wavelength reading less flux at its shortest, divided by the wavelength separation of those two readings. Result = 9.7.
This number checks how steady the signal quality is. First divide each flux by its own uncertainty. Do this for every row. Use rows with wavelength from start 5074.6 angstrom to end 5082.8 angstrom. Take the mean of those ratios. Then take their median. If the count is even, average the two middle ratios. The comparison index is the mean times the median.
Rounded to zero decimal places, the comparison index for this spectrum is 144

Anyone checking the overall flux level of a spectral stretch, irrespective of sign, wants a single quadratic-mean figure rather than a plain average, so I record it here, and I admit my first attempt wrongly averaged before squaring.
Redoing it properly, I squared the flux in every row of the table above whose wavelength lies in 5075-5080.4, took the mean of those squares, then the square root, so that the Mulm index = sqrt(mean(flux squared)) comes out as 9.29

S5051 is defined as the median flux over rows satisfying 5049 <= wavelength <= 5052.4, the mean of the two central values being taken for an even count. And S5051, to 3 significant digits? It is 9.37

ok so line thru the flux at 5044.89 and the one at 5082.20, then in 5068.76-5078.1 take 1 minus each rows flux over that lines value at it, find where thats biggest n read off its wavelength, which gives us 5077.52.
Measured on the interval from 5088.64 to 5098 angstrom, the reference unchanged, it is 5093.92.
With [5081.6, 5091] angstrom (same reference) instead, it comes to 5088.05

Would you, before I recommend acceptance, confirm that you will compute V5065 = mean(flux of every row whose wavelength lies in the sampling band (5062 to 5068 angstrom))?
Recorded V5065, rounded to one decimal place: 9.5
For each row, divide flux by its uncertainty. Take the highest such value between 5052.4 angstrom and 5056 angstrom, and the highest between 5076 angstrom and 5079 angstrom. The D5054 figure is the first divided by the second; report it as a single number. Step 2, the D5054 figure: 0.98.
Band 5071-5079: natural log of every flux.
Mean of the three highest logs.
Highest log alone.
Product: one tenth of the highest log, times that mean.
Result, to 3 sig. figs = 0.525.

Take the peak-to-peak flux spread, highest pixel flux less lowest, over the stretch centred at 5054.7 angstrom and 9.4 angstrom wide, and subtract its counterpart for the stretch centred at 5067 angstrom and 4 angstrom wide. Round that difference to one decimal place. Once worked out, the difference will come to 1.4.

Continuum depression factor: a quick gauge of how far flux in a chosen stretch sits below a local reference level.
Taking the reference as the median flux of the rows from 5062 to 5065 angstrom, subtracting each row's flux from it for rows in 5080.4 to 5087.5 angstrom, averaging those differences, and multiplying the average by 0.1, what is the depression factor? 0.013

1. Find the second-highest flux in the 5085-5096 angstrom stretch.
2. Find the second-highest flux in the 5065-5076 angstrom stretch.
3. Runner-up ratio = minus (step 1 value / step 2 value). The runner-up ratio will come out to -1.01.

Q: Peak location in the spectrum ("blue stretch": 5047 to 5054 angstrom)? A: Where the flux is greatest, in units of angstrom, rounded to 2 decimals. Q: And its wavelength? 5051.86 angstrom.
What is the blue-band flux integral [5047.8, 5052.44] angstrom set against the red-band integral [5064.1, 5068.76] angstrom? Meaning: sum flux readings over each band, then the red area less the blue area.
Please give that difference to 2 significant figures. 3.6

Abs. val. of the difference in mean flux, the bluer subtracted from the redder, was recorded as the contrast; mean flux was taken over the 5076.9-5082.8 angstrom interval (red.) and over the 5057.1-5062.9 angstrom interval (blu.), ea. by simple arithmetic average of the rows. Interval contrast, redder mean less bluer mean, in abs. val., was 0.33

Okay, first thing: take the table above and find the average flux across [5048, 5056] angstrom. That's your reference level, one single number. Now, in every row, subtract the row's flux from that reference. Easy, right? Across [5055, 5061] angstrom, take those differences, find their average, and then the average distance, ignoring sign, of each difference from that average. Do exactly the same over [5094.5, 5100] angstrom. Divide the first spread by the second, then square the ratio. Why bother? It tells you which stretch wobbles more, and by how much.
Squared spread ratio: 5.37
